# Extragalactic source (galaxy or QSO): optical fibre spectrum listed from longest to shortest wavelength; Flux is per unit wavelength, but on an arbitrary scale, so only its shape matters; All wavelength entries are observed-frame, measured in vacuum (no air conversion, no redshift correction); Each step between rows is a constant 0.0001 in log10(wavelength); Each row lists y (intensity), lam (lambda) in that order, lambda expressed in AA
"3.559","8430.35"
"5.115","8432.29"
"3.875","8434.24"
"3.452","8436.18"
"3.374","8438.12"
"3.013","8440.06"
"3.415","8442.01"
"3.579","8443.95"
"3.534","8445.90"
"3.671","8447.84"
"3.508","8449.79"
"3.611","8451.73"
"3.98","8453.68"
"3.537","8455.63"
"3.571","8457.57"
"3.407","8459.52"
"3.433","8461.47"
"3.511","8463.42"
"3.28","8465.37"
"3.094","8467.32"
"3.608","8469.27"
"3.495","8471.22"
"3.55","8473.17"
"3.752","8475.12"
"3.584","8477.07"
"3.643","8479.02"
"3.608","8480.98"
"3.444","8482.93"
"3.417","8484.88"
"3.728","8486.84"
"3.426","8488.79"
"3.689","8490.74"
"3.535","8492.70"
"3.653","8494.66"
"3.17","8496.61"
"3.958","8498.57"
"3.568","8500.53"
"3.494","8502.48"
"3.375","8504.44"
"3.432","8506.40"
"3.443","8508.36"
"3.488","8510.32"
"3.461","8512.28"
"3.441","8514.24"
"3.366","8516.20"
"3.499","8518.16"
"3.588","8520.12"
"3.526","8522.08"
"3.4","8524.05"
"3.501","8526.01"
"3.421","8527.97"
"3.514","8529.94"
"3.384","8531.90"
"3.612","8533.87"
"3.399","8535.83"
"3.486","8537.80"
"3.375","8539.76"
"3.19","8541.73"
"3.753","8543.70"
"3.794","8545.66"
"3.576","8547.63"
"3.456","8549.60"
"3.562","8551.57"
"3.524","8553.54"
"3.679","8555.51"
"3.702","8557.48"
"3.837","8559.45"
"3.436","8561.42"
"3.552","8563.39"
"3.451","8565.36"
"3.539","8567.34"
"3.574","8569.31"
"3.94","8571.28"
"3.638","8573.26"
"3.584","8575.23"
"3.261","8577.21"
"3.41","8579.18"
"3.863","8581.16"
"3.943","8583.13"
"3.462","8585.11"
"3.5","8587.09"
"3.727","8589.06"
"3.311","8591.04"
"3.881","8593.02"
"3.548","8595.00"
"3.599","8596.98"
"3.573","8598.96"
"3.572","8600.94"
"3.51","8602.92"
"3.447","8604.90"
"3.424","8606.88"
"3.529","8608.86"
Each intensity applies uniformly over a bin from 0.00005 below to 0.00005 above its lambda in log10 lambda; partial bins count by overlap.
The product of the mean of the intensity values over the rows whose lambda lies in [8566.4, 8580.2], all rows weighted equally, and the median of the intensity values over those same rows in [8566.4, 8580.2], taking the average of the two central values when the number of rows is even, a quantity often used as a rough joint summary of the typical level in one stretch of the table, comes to 12.7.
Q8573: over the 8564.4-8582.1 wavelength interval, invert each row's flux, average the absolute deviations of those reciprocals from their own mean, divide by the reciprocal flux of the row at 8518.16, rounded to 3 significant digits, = 0.0411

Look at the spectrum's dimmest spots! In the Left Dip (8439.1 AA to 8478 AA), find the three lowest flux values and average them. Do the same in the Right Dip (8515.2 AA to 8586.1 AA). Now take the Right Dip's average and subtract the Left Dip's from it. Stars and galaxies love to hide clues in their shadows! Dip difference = 0.14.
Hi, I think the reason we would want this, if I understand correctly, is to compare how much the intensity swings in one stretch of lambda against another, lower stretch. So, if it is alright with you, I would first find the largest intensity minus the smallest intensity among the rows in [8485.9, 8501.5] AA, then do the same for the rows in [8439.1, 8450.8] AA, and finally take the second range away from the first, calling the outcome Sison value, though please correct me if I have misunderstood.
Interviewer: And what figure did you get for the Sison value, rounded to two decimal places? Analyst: 0.13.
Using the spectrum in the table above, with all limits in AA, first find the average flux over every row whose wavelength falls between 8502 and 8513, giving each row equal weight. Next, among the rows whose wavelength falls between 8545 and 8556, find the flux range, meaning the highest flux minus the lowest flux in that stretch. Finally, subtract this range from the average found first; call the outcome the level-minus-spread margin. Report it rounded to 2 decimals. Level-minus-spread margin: 3.11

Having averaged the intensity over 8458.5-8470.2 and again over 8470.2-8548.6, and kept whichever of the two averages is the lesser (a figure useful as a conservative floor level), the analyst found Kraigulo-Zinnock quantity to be 3.39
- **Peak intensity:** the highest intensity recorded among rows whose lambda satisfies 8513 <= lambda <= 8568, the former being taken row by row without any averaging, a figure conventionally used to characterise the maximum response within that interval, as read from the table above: 3.837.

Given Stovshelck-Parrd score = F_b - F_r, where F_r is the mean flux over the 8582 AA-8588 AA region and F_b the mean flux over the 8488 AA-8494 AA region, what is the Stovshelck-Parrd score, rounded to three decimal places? -0.085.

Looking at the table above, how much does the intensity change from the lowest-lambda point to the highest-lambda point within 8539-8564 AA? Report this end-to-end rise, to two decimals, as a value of 0.18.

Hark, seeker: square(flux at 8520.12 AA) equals 12.9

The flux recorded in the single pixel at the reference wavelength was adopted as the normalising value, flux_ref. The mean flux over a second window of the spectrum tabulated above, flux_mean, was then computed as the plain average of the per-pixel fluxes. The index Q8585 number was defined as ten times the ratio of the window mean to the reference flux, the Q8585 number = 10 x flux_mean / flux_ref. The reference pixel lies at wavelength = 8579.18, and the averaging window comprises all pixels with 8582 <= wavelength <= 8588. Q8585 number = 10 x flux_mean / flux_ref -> 10.7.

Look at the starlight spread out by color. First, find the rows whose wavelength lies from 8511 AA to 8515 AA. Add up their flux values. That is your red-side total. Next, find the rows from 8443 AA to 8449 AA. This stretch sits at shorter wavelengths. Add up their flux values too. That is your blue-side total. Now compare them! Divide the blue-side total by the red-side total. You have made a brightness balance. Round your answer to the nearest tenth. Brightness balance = 1.6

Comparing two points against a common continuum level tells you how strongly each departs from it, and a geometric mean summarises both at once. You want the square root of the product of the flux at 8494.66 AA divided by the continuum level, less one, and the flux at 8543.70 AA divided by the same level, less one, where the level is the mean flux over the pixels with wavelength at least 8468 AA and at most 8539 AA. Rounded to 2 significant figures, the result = 0.051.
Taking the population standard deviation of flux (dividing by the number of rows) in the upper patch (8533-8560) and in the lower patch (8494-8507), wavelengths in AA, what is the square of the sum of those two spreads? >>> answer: 0.16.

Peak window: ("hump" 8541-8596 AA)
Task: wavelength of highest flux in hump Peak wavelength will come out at 8583.13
